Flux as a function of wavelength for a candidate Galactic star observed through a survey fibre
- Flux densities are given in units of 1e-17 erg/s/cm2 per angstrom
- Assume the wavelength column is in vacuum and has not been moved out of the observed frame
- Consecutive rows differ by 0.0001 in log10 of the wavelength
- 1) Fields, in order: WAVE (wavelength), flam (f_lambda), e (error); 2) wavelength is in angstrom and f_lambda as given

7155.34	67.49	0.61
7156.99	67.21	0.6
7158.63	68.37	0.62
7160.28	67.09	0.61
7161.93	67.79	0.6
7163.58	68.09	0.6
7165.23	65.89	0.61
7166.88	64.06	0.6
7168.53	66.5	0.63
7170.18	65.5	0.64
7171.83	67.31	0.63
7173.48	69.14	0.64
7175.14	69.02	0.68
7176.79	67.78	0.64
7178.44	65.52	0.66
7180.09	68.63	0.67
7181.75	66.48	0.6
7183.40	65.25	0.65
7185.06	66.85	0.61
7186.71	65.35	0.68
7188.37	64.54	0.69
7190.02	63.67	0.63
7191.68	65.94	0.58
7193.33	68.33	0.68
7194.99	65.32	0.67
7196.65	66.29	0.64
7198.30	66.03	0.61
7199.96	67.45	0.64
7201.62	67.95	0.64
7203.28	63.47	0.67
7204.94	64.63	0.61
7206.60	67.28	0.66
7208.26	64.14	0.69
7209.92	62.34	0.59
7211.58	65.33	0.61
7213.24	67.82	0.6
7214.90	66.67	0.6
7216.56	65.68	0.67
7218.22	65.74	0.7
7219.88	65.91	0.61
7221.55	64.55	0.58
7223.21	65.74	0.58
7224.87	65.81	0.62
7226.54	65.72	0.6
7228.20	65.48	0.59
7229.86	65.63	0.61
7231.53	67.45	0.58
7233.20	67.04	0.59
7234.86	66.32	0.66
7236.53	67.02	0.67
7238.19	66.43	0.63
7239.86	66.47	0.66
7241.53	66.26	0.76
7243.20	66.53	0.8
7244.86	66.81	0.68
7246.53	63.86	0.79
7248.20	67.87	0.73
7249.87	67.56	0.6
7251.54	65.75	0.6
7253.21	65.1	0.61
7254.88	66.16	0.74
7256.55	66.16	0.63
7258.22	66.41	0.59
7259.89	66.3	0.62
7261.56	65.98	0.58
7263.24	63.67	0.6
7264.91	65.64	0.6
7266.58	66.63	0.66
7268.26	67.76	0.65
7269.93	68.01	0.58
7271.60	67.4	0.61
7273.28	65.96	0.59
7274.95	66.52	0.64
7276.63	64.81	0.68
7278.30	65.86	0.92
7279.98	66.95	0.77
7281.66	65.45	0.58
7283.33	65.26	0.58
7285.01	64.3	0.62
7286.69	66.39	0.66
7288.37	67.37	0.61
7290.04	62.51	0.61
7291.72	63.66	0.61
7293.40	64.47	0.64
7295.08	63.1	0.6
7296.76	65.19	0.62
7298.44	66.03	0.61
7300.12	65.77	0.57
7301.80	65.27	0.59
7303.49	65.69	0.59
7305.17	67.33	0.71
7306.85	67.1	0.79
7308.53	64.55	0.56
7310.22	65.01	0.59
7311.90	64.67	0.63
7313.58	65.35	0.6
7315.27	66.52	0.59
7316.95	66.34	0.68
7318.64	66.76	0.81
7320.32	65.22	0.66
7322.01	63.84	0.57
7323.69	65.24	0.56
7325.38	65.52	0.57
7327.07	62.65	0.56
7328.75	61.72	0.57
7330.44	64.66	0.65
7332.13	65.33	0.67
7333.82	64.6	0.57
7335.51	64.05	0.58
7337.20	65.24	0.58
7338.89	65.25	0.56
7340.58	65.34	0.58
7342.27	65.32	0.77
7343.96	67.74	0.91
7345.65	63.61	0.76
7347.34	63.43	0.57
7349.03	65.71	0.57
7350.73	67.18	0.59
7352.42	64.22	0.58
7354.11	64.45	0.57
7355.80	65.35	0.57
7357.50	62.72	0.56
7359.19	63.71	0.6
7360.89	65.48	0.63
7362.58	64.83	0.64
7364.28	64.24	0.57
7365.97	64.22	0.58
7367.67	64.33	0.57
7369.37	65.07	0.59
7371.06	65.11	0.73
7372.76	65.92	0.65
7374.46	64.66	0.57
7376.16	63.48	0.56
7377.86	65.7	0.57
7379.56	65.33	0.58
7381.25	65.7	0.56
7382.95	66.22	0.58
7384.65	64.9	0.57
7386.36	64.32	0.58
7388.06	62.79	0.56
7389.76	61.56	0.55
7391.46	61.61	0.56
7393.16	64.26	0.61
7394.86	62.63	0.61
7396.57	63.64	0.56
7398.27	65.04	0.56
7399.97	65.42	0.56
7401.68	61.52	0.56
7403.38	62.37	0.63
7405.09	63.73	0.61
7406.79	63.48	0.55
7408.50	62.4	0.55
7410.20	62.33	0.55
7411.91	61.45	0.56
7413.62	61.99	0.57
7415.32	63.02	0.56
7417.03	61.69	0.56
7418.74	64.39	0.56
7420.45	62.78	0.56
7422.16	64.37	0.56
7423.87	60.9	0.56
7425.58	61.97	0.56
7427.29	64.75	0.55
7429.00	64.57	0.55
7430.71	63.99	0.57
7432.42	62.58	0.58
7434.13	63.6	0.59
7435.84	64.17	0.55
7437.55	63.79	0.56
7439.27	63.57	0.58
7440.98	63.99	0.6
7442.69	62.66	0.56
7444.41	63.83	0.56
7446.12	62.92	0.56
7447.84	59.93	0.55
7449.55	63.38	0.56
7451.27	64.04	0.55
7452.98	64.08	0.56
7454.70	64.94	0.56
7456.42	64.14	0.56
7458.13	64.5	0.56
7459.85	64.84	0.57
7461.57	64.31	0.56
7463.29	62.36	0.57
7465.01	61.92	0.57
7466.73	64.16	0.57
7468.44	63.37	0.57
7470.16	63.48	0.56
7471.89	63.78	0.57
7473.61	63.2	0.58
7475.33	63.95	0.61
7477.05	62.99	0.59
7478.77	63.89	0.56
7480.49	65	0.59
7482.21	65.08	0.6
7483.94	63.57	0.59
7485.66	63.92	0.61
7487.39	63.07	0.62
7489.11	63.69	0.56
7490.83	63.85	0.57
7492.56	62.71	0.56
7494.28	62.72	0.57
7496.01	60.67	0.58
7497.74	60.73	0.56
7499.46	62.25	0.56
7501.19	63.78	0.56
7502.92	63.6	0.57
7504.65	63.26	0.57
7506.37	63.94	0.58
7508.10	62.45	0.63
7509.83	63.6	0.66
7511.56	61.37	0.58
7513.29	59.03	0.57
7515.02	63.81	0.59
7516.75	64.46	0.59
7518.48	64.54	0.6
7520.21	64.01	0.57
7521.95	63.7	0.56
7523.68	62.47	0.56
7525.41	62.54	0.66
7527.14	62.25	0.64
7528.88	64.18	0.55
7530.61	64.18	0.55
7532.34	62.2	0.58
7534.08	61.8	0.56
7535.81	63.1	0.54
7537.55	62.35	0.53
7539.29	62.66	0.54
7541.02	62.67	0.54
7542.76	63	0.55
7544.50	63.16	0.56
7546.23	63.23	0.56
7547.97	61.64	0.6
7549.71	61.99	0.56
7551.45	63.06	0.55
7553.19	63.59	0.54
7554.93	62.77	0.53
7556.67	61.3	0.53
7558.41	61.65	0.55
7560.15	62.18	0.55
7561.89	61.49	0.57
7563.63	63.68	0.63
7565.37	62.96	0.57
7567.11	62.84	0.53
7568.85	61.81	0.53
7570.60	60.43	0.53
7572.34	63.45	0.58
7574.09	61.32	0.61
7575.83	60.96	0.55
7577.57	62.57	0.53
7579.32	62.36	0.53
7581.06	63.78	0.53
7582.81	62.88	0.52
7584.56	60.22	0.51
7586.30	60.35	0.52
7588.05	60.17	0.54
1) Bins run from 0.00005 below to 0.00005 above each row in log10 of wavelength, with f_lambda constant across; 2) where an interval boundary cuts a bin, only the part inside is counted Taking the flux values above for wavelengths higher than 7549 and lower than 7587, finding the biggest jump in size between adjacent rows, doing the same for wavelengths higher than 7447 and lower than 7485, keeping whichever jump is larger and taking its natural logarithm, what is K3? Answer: 1.24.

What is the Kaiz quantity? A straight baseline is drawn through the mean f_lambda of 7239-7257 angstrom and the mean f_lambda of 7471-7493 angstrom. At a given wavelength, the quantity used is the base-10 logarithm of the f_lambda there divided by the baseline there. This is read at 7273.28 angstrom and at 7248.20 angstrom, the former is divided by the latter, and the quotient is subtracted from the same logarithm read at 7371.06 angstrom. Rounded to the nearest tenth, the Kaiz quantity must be 0.0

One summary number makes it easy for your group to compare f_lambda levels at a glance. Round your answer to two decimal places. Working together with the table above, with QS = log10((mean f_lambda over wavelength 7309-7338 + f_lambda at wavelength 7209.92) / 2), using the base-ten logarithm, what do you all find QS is 1.80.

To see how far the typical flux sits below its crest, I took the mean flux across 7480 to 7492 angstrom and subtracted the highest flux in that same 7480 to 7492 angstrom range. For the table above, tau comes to -1.1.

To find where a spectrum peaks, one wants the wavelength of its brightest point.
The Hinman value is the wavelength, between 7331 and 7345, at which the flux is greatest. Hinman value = 7343.96 angstrom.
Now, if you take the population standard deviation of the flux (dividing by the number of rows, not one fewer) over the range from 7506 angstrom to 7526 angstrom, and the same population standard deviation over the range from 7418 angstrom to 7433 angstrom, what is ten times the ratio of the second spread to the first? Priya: 8.5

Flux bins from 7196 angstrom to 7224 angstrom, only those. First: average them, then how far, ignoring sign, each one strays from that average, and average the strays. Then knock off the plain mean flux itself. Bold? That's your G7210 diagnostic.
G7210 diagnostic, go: -64.6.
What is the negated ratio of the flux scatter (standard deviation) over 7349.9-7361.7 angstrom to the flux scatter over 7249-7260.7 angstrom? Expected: -1.93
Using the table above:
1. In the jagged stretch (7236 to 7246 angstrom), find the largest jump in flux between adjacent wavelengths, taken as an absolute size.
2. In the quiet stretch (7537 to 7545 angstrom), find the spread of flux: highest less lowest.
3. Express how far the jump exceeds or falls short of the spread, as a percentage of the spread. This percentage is -27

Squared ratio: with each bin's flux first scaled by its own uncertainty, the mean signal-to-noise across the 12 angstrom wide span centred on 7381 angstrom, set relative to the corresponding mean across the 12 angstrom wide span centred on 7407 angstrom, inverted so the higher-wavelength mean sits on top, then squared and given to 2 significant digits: 0.92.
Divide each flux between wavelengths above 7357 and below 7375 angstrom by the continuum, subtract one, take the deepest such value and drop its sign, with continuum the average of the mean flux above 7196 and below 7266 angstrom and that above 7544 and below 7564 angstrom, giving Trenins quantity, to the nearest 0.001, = 0.023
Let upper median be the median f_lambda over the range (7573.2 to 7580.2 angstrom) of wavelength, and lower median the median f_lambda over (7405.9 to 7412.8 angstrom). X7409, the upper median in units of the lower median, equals 0.992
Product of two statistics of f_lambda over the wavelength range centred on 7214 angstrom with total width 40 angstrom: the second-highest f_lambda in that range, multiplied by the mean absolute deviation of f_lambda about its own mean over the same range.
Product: 67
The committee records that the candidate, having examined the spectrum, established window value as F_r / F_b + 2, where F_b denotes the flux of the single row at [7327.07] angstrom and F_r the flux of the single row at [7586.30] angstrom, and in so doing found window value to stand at 2.963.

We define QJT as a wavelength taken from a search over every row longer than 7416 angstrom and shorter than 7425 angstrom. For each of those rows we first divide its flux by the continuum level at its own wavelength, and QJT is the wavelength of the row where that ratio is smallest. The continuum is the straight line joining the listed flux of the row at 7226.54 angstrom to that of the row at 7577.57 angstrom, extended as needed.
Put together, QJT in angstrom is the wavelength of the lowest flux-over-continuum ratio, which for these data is 7423.87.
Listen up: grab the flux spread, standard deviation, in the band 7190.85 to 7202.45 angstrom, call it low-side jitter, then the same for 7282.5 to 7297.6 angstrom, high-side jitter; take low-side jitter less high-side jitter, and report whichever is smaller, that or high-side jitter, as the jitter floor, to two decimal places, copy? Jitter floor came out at -0.40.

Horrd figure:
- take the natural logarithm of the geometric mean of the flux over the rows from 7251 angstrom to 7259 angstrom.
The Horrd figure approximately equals 4.19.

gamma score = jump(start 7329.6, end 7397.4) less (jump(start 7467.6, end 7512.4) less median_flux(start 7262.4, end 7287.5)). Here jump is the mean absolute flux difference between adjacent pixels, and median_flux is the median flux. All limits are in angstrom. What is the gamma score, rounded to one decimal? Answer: 66.2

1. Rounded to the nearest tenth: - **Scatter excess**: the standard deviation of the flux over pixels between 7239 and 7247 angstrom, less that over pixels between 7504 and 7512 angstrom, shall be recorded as 0.2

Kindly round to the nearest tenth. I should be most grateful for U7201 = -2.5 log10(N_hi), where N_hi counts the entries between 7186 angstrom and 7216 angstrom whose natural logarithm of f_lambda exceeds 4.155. -2.9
